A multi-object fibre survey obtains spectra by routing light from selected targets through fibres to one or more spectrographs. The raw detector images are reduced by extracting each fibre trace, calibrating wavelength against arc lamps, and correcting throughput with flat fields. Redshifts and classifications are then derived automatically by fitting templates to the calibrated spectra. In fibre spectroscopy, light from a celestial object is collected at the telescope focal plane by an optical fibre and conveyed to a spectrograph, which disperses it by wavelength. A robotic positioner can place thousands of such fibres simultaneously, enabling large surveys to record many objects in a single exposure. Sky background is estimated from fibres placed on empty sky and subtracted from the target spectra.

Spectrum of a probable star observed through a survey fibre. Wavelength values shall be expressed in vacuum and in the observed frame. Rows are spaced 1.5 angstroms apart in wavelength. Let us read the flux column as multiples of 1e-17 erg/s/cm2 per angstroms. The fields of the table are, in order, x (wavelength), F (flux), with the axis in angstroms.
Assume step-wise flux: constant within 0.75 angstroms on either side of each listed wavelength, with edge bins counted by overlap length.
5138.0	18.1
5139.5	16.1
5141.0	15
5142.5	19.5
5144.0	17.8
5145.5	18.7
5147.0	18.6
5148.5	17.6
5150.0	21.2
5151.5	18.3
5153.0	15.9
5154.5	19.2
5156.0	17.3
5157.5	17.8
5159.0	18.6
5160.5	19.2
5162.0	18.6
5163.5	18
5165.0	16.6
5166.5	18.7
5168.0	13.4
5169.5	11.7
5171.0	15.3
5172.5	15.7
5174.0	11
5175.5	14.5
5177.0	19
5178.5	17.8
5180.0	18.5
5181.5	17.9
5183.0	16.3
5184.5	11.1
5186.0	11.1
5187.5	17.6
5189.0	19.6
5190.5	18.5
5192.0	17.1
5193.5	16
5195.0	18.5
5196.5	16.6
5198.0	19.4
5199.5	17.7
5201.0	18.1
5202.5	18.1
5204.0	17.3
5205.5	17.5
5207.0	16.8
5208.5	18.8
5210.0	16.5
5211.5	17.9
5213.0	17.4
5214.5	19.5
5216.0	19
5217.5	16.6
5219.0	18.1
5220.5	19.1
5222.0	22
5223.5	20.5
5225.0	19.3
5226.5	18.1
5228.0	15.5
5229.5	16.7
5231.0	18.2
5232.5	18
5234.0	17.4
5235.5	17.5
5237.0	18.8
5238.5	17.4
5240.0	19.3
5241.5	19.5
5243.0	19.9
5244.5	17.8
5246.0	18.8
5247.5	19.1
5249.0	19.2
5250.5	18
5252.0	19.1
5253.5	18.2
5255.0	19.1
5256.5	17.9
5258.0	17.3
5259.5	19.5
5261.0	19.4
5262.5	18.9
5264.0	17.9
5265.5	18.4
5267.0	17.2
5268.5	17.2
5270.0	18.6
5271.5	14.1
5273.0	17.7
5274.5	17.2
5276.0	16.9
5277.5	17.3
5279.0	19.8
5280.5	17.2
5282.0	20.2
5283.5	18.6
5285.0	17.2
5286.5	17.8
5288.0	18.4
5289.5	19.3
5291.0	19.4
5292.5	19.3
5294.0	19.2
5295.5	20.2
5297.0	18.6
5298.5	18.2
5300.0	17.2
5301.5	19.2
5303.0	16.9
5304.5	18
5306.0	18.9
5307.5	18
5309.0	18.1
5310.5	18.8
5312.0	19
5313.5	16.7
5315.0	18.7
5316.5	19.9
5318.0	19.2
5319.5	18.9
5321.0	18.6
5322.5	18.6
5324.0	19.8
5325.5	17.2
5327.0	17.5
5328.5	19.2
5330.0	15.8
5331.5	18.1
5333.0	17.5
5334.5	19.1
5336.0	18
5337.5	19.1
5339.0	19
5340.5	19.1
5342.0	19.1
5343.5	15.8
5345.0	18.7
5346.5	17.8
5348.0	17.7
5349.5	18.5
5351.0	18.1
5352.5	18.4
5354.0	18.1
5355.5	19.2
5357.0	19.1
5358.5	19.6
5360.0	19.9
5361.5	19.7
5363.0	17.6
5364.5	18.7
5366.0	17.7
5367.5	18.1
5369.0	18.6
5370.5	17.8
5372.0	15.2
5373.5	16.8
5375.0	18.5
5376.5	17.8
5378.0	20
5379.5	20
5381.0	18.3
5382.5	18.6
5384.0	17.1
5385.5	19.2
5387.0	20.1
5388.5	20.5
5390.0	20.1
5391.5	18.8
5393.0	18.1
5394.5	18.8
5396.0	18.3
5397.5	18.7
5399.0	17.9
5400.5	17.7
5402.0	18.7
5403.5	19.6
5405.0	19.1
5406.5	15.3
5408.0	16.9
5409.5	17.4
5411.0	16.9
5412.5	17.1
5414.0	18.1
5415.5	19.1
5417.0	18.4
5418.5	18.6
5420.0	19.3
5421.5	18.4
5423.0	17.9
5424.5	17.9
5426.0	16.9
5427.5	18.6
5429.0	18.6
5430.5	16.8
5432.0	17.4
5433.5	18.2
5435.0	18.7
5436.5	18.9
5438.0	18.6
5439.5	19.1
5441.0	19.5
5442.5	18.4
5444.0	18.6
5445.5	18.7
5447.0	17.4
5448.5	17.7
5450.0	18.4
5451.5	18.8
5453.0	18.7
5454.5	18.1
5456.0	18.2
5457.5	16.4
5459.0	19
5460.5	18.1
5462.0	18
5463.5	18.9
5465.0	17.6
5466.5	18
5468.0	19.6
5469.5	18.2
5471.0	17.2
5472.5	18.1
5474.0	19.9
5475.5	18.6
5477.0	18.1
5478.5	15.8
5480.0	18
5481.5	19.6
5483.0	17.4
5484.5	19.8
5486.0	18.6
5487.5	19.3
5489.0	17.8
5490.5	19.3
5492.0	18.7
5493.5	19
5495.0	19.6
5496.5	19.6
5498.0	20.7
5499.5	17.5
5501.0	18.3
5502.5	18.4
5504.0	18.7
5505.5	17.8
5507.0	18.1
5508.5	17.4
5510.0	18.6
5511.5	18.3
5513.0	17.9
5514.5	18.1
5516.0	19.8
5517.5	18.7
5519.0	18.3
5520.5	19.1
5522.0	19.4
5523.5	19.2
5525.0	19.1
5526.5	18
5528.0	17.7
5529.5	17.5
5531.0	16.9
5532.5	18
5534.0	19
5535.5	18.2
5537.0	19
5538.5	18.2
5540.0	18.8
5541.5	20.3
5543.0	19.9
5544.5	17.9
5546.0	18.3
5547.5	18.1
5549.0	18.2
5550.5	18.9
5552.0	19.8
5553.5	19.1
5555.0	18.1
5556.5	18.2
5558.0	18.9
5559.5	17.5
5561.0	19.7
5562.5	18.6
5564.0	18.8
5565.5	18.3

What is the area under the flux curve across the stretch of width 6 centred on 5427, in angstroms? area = 108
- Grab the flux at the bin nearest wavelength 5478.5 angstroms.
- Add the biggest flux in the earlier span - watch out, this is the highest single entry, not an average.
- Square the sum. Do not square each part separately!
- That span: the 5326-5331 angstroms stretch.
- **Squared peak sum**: 1225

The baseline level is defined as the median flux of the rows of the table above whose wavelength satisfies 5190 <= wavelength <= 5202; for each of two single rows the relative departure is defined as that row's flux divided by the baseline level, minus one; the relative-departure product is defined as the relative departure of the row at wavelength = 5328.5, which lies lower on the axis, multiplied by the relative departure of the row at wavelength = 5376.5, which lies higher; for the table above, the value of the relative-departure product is 0.000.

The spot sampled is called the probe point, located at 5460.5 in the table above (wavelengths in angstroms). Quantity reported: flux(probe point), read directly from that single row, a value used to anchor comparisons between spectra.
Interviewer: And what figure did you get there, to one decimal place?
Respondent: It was 18.1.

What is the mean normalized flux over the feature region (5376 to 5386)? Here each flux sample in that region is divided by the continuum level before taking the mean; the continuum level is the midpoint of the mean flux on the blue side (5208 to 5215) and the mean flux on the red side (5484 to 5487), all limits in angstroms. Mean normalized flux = 1.01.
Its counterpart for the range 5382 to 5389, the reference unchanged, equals 1.03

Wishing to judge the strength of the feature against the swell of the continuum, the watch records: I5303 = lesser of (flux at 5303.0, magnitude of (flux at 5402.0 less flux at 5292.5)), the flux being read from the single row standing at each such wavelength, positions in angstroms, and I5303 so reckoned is 0.6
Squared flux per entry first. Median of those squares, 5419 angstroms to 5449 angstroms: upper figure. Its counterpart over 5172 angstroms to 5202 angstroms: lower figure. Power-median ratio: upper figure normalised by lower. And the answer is 1.10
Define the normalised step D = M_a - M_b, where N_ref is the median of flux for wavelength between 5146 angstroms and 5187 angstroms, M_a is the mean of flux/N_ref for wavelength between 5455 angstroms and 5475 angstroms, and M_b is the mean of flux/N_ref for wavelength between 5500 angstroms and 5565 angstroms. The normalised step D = -0.016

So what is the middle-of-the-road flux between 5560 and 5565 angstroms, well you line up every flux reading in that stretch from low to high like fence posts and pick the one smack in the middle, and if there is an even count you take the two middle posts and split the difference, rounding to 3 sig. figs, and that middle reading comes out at 18.8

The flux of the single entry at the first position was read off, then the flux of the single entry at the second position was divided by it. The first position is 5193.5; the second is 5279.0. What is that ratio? 1.24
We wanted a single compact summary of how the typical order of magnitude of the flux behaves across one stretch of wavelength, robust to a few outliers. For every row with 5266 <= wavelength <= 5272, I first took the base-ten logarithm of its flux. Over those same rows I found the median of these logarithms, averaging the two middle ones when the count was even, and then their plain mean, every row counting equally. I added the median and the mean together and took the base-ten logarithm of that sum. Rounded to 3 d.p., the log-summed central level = 0.391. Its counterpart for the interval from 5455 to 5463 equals 0.400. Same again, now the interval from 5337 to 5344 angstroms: 0.406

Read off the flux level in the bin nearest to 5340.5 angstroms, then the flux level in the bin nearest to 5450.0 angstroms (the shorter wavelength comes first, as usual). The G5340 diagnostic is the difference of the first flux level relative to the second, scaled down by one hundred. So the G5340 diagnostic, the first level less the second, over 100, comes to 0.0070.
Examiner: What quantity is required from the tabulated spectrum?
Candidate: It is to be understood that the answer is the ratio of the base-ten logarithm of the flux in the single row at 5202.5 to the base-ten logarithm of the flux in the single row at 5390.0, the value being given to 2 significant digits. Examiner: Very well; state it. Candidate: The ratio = 0.97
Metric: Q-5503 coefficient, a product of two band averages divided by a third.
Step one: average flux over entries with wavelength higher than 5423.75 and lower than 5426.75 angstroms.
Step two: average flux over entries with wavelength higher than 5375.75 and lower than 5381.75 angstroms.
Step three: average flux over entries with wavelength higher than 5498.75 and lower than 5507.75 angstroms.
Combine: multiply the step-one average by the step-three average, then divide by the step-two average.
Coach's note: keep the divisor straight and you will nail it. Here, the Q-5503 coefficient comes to 16.6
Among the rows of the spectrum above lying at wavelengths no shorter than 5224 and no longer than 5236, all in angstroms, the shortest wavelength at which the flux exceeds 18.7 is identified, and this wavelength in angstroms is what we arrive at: 5225.0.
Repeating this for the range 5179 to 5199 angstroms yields 5189.0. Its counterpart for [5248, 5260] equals 5249.0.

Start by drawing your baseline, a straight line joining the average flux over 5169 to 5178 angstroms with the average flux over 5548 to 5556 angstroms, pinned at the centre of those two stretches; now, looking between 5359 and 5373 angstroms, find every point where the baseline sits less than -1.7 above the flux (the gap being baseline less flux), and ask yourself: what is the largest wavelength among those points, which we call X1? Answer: 5369.0 angstroms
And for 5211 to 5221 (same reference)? 5220.5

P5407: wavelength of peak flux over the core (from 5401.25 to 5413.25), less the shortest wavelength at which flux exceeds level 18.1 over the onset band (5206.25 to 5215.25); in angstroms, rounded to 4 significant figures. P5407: 195.0 angstroms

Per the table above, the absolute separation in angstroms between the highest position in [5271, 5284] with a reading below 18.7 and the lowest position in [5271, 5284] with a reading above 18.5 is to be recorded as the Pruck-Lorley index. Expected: 4.5 angstroms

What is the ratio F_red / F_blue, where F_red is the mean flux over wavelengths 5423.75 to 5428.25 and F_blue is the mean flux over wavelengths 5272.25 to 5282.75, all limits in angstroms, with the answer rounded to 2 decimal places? 0.99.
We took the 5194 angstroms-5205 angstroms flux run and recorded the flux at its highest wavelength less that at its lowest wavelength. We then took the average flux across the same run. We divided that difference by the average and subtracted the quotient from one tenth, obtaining 0.17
